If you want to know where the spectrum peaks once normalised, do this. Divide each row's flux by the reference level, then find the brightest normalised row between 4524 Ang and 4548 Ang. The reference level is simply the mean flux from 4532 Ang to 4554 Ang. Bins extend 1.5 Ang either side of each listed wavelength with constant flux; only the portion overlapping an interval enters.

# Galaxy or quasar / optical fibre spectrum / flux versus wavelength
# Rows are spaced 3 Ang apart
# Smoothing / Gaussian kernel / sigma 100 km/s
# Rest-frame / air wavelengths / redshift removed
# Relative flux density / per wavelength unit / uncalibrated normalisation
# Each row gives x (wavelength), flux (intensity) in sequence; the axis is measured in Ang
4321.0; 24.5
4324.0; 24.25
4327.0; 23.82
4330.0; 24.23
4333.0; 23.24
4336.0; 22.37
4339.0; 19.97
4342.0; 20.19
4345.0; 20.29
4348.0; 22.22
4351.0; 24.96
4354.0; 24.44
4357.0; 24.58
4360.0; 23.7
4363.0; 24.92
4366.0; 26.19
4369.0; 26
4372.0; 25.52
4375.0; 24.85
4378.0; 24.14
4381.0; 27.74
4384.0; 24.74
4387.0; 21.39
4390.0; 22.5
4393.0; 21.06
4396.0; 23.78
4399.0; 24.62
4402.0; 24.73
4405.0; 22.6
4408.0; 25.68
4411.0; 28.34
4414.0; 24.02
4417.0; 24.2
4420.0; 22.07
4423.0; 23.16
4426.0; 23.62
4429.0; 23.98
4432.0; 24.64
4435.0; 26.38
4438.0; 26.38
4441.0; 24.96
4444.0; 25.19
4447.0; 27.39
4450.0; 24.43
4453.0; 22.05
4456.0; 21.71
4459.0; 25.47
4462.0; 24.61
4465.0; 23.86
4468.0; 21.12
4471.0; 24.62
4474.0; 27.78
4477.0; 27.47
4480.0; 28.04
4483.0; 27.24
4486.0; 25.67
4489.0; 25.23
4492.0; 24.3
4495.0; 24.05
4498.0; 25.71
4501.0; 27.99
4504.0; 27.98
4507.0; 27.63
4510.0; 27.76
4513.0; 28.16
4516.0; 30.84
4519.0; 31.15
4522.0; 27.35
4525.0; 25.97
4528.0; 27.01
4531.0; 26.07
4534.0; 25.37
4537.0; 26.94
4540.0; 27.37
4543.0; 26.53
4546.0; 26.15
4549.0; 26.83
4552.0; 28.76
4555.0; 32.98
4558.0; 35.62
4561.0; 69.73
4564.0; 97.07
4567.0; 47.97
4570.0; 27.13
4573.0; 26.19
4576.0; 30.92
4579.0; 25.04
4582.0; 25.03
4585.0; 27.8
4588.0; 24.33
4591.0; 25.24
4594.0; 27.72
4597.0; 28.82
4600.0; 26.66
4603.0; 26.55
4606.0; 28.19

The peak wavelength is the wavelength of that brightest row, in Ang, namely 4540.0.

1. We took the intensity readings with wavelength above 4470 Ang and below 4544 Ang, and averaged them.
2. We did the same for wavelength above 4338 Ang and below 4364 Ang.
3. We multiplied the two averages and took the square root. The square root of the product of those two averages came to 24.8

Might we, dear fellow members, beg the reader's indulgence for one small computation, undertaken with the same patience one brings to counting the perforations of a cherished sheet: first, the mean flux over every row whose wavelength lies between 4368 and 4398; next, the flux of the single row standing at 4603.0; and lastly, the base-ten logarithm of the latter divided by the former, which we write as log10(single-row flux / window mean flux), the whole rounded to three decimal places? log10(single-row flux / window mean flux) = 0.041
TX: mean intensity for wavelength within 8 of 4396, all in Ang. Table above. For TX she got 23.3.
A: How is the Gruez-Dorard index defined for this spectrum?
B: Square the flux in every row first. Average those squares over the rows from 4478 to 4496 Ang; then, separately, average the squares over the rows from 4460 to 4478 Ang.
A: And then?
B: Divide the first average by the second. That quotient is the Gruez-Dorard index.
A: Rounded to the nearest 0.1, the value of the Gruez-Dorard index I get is 1.1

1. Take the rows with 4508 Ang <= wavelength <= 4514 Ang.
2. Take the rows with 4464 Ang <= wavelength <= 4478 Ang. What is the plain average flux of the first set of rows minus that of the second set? 3.0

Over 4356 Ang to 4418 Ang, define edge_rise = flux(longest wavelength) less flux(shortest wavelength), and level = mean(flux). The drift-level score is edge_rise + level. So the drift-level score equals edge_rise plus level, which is 24.2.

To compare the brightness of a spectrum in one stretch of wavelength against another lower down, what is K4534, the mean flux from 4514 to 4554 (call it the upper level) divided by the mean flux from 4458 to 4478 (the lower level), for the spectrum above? 1.10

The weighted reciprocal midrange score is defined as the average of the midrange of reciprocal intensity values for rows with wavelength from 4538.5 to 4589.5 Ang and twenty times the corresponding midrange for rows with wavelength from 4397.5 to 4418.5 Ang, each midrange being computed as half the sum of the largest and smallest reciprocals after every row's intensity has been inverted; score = 0.411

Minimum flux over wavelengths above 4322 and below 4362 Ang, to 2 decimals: 19.97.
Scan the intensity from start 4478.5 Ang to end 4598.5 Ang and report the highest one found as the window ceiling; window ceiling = 97.07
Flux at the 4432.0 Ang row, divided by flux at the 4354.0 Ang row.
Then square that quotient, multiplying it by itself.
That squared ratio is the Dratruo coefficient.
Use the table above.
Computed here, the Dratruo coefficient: 1.02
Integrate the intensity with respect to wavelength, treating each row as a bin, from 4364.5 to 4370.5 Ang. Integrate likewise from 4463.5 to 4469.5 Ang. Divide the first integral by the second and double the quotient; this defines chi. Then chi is 2.3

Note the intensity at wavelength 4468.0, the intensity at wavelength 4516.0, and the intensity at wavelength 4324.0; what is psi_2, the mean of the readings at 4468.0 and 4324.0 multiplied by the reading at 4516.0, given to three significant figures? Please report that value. 700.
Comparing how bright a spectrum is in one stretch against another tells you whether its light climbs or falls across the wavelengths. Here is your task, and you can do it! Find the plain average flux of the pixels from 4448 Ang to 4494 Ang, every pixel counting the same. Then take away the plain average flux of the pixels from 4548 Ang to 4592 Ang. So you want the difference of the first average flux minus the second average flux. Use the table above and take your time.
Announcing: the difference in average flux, -12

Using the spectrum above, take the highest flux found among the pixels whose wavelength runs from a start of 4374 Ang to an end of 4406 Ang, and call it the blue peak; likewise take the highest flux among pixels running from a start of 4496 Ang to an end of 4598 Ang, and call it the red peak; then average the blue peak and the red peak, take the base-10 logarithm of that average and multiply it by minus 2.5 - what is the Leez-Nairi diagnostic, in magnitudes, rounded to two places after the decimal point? -4.49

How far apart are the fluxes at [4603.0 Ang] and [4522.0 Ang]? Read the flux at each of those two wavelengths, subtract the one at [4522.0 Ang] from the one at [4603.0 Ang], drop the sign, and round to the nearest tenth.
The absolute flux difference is 0.8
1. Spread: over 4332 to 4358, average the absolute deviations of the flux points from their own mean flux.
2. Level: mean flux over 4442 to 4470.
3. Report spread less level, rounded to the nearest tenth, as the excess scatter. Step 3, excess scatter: -22.4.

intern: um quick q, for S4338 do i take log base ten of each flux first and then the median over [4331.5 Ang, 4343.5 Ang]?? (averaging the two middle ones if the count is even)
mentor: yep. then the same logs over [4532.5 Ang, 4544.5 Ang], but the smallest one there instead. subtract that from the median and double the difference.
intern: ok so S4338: -0.15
